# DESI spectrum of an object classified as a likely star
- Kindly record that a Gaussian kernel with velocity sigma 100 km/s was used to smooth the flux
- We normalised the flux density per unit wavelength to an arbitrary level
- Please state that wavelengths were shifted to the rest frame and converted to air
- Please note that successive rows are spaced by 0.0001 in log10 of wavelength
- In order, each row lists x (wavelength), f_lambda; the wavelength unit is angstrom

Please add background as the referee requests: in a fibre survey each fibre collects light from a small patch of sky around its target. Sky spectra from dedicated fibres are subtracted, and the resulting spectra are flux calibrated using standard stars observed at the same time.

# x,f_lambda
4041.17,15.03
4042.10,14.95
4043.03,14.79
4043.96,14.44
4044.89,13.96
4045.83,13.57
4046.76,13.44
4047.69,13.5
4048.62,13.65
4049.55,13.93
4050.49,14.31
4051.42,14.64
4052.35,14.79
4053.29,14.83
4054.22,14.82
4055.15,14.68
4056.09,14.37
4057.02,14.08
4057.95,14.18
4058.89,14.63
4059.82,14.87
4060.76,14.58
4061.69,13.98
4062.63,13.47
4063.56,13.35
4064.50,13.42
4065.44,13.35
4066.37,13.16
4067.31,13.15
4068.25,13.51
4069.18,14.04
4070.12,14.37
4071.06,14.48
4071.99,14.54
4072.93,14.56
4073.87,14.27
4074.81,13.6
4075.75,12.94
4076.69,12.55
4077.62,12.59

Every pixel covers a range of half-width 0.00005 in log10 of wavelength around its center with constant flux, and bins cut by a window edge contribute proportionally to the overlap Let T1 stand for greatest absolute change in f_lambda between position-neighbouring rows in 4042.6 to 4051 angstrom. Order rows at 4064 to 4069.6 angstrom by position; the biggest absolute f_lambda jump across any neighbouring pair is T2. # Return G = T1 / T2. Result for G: 0.91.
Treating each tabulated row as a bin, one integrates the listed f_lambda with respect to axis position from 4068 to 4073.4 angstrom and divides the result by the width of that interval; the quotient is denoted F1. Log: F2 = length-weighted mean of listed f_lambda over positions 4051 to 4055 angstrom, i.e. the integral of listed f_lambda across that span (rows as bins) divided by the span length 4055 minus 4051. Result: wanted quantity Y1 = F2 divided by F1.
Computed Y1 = 1.03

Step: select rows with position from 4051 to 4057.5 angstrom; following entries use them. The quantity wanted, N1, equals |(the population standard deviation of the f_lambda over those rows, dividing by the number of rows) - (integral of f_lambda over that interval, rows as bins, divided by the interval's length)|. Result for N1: 14.4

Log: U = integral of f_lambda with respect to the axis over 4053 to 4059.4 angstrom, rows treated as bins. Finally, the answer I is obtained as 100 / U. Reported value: 1.1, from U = 93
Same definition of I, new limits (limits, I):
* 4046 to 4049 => 2.5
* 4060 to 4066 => 1.2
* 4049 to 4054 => 1.4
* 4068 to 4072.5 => 1.6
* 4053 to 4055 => 3.4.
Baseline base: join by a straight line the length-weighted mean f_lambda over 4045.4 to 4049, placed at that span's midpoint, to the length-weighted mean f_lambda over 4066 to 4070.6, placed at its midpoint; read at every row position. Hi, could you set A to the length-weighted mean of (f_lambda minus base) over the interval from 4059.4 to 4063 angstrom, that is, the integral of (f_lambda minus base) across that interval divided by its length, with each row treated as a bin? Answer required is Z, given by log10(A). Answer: -0.21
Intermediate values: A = 0.62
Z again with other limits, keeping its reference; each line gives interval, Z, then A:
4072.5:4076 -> -0.65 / 0.23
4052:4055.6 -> 0.08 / 1.20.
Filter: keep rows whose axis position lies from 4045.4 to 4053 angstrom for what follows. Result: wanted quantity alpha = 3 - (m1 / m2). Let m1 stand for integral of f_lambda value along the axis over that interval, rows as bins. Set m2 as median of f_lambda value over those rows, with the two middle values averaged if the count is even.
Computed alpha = -4.7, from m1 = 106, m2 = 13.8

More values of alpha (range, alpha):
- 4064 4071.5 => -4.6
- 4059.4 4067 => -4.8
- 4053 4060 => -4.0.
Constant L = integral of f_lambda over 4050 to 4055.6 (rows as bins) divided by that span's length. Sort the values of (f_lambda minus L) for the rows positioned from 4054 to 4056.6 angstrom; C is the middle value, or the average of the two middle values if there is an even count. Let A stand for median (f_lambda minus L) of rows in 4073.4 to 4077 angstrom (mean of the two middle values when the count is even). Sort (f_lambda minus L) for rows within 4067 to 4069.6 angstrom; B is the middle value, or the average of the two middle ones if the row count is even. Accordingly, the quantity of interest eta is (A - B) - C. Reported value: -0.2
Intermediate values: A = -1.4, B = -1.16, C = 0.01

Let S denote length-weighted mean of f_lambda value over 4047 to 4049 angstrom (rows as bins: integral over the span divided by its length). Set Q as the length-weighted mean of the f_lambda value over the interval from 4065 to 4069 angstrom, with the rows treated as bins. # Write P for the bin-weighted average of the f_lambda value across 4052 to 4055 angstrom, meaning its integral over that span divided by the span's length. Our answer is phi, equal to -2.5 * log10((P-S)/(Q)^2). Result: 5.4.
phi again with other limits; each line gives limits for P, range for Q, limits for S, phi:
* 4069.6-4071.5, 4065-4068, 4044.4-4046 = 6.1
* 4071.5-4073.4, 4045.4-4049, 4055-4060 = 7.8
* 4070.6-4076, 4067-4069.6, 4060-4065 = 6.9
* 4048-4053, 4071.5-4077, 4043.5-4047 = 6.7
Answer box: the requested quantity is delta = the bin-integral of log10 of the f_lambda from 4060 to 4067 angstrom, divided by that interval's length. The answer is 1.13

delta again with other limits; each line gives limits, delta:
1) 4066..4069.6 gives 1.13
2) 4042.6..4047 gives 1.15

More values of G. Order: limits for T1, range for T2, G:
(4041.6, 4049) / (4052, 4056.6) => 1.55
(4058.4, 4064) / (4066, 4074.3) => 1.13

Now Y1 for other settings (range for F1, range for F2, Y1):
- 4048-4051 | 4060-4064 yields 1.00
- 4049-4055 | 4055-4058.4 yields 0.98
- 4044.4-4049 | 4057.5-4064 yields 1.04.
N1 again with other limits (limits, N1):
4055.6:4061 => 14.2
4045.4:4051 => 13.4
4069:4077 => 13.2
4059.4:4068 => 13.1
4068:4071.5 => 13.8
